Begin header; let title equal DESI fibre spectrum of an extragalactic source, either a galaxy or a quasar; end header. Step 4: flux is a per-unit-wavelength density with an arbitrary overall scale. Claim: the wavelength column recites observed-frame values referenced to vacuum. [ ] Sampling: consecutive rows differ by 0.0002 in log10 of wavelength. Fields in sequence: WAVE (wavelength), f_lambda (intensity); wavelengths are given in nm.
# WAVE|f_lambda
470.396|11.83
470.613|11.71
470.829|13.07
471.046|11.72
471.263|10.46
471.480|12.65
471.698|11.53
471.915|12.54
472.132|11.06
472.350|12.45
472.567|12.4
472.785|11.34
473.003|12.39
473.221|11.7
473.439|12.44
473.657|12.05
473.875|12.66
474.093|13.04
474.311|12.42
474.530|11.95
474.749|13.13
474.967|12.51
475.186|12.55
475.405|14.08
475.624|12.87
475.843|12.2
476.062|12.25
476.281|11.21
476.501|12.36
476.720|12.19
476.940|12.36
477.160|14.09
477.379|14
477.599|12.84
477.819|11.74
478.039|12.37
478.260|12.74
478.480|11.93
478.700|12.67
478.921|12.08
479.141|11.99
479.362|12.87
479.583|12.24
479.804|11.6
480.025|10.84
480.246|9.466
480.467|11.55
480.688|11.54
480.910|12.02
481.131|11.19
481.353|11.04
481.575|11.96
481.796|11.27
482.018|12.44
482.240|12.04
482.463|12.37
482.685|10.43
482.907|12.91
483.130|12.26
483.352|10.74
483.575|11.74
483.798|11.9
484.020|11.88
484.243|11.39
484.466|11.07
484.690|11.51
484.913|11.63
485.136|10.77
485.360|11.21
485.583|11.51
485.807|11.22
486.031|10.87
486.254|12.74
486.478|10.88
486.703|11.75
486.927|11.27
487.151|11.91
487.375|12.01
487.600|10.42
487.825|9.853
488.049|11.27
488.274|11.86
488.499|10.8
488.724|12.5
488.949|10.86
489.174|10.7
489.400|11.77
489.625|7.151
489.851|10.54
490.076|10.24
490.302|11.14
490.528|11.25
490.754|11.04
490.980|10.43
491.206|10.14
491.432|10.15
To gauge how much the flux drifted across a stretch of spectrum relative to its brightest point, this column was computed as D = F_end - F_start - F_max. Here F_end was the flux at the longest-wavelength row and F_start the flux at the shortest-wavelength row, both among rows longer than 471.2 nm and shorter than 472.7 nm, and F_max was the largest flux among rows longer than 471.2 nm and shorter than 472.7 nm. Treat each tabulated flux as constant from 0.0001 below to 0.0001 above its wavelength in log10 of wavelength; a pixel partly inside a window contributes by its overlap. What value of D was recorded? -10.7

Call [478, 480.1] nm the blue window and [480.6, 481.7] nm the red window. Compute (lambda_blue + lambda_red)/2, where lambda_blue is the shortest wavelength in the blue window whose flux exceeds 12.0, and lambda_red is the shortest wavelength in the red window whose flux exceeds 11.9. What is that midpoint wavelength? 479.47 nm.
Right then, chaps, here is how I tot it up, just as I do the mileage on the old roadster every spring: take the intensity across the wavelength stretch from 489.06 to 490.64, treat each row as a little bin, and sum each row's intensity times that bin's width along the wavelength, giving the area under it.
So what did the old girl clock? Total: 16.4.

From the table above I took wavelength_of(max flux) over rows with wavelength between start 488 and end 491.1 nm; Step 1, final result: 488.724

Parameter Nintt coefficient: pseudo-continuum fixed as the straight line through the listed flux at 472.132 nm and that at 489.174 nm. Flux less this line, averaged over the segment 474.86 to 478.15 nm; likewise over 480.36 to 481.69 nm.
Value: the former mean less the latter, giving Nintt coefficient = 1.0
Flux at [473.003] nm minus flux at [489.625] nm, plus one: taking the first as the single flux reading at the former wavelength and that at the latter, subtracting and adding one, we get 6.2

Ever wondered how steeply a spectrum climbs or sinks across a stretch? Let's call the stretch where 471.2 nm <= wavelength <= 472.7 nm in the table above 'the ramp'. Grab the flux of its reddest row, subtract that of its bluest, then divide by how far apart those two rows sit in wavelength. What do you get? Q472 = 1.5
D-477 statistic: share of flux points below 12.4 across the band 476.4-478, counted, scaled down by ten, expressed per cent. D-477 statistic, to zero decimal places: 40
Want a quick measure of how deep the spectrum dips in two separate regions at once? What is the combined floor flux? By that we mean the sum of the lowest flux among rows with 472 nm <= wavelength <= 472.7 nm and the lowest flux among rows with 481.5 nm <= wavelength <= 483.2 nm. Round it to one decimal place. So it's 21.5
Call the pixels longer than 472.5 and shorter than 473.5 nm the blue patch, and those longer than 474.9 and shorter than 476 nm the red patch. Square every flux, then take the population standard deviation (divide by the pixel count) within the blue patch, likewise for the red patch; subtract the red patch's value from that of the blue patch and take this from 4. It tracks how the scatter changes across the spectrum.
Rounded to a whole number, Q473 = 11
